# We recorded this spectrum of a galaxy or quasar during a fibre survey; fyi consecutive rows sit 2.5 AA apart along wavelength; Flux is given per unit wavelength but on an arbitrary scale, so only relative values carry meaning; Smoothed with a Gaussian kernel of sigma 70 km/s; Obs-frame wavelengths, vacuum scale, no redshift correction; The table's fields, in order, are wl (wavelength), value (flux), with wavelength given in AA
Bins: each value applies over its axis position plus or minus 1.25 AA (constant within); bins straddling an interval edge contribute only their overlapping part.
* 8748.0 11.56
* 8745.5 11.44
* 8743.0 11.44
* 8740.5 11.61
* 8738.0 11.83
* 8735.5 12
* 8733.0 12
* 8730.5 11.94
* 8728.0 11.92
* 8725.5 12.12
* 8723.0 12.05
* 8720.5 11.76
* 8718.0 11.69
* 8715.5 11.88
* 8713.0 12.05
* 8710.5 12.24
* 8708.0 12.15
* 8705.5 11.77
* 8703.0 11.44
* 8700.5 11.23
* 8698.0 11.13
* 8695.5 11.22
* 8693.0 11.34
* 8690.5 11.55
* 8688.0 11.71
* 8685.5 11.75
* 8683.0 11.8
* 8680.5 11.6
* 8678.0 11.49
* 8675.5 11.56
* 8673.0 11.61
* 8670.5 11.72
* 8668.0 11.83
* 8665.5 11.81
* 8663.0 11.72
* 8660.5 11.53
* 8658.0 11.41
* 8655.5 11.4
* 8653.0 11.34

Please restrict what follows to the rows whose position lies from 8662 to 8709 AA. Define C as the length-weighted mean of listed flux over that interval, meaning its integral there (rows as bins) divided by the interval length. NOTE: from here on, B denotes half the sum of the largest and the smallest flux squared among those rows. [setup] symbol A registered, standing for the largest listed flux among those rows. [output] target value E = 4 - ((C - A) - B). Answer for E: 140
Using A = 12.15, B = 136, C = 11.60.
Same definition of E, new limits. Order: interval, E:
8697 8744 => 141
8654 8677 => 139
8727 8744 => 142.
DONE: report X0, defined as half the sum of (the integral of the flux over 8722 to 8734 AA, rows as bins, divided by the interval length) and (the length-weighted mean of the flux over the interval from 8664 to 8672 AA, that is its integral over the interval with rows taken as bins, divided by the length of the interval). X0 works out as 11.9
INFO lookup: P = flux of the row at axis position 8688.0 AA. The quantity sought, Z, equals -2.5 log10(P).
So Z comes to -2.67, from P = 11.71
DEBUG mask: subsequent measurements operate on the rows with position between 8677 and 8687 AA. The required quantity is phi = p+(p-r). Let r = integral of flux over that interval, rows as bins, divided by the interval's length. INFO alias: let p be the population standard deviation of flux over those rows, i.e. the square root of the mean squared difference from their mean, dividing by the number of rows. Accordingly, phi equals -11.42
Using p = 0.12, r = 11.7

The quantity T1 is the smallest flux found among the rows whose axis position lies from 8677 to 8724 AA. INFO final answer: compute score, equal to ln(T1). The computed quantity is 2.41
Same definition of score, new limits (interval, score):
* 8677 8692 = 2.44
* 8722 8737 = 2.48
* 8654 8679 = 2.43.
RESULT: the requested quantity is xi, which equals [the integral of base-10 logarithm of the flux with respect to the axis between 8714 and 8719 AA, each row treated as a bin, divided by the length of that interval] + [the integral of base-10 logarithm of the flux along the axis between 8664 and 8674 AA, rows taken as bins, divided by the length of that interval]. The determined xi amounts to 2.14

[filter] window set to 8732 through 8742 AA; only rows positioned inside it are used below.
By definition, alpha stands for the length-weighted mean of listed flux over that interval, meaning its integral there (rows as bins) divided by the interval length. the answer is 11.8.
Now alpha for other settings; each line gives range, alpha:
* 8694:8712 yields 11.6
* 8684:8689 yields 11.7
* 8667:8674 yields 11.7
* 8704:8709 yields 11.9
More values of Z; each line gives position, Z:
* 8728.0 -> -2.69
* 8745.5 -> -2.65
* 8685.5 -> -2.68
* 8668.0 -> -2.68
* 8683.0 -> -2.68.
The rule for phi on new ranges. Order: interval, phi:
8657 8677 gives -11.38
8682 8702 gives -10.96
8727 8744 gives -11.43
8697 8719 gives -10.99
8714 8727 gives -11.57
